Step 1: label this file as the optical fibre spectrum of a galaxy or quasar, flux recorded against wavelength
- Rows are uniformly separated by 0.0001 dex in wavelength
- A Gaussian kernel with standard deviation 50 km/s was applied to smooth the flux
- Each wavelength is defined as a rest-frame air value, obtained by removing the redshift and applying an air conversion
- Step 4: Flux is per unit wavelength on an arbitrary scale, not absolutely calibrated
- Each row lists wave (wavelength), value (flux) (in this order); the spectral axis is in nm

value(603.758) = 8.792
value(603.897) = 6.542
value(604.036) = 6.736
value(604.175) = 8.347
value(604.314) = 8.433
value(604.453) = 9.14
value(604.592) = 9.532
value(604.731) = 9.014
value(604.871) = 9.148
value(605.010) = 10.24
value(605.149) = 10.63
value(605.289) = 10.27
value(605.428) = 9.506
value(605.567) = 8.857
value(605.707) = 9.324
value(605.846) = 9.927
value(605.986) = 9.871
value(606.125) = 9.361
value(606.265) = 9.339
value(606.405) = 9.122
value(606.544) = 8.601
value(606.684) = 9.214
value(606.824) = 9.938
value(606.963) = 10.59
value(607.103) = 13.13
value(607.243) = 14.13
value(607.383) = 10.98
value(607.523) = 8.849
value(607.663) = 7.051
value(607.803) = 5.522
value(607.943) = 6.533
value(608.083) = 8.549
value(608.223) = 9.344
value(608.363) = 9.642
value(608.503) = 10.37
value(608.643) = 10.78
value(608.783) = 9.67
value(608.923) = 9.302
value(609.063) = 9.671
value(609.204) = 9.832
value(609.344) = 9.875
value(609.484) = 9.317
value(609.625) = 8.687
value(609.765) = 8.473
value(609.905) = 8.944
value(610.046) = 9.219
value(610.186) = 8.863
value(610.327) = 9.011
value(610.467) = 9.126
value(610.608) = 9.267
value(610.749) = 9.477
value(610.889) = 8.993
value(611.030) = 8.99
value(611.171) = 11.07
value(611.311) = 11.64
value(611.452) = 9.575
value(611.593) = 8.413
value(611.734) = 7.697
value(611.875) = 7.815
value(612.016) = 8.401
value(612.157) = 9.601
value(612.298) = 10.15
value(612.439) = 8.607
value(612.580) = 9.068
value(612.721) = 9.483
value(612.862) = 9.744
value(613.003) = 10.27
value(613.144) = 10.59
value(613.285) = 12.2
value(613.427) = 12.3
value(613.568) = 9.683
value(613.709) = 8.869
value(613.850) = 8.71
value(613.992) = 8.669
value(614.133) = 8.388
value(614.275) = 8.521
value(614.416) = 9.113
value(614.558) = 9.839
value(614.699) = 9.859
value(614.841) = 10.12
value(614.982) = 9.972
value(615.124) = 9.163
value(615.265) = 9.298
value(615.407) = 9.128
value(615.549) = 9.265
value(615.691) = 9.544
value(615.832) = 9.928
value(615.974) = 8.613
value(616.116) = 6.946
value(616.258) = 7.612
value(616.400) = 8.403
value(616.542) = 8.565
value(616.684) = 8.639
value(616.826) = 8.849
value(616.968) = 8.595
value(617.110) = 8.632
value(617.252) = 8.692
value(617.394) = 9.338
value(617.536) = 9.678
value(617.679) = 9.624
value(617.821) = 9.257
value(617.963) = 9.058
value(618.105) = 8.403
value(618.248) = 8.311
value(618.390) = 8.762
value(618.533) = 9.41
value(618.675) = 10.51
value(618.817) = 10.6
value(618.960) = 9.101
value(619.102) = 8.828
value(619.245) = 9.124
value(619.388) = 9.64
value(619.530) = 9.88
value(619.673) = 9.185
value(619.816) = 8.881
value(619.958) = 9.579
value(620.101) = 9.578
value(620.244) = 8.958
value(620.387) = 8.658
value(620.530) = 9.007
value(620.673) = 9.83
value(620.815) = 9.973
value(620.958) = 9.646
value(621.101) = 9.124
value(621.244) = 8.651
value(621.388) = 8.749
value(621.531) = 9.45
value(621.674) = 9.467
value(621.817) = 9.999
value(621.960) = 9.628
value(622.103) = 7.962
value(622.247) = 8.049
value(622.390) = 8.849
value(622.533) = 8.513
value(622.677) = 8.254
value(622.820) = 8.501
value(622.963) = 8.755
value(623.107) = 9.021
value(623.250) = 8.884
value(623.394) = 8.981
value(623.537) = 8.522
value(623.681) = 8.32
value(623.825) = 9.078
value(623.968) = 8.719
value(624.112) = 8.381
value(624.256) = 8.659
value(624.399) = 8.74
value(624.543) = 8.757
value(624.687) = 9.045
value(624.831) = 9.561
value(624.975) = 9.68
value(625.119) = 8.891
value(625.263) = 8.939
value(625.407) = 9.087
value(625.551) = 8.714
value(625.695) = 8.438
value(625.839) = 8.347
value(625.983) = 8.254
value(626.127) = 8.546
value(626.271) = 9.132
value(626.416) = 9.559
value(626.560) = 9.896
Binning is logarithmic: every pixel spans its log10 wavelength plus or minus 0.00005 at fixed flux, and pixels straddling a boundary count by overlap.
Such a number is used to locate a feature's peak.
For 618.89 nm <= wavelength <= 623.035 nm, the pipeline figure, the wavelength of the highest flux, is 621.817 nm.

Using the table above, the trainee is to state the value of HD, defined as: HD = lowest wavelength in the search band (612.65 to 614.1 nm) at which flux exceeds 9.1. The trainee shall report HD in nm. 612.721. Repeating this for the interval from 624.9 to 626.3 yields 624.975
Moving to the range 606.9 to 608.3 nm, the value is 606.963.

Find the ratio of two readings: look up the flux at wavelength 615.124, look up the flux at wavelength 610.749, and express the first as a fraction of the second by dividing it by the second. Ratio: 0.97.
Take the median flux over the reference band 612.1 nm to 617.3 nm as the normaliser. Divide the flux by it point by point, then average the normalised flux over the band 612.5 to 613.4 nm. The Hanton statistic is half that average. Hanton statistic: 0.56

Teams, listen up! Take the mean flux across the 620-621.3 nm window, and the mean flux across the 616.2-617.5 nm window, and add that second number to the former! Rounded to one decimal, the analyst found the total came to 17.9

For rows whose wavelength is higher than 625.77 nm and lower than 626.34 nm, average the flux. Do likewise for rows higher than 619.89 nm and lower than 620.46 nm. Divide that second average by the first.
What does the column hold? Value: 1.07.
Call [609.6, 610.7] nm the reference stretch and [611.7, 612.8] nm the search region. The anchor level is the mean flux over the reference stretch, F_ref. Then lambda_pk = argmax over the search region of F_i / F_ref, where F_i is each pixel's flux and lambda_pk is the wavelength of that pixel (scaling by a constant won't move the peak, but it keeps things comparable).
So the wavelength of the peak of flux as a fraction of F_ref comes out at 612.298 nm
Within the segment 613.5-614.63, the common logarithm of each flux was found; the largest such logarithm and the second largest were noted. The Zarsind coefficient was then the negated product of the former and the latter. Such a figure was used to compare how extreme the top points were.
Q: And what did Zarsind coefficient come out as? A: -0.98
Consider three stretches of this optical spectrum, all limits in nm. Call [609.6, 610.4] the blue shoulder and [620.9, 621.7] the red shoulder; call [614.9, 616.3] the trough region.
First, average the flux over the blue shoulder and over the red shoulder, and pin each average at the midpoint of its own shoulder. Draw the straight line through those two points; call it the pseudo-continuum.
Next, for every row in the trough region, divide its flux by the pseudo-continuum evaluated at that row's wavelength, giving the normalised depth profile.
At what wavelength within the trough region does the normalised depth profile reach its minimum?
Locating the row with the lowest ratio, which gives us 616.116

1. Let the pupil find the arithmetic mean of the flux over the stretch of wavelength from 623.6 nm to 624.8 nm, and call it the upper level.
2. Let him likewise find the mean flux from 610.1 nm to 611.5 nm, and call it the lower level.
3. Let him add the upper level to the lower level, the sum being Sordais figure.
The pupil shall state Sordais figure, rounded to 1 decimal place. 18.3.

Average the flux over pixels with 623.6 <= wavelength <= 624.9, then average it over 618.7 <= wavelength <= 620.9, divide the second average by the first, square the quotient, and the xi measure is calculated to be 1.14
